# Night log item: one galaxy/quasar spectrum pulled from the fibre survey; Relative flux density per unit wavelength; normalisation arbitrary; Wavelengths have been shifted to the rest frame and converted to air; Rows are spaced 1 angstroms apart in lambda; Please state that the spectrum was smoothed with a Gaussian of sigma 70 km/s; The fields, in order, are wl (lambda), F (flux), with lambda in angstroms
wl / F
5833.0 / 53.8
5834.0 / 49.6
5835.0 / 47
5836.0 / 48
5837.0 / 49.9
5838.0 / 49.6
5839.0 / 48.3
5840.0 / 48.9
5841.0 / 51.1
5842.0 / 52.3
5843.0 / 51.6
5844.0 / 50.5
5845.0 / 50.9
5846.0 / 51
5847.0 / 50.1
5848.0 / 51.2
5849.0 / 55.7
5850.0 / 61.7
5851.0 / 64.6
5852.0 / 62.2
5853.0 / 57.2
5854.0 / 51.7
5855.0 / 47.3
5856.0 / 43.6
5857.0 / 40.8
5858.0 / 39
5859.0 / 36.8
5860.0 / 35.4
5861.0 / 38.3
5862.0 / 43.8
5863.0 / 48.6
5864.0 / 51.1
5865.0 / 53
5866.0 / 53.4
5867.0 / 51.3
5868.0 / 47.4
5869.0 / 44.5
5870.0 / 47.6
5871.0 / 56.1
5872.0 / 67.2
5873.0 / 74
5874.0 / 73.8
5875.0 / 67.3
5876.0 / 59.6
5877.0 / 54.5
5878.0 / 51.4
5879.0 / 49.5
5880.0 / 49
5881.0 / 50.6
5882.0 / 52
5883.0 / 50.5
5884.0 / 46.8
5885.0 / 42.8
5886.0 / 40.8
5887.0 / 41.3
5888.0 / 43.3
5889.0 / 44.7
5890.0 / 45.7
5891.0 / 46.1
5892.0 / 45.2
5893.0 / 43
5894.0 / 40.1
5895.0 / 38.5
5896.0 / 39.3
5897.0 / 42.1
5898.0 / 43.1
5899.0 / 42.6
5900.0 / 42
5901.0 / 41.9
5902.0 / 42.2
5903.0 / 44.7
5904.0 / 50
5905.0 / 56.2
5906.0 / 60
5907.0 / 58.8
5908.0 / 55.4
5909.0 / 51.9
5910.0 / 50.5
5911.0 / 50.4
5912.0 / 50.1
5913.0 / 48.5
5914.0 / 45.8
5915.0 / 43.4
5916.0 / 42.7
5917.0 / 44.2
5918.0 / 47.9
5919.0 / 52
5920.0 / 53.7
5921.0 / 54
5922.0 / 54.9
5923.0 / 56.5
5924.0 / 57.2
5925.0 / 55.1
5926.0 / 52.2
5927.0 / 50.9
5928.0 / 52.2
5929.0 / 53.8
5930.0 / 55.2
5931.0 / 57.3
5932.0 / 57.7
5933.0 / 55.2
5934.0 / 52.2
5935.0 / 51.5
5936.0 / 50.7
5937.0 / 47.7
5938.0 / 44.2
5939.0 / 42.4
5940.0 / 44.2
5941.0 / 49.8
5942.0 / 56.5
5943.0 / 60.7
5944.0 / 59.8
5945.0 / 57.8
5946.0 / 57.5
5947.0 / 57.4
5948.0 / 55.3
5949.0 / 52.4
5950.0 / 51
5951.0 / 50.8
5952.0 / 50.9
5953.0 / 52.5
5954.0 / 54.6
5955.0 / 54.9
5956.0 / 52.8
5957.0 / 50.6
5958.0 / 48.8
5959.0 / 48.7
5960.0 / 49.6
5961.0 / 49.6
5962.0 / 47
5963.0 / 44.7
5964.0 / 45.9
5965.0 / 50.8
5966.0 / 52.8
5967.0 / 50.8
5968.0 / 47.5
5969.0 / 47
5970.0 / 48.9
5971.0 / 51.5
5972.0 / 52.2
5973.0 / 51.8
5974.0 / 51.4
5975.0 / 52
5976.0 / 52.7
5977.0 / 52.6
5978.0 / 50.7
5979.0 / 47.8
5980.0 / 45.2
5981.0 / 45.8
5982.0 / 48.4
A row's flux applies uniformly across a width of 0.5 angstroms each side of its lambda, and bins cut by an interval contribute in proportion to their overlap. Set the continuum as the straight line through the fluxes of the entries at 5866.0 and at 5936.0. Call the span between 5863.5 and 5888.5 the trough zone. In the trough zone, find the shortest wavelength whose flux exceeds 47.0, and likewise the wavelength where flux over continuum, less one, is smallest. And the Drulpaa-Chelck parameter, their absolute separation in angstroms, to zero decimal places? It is 22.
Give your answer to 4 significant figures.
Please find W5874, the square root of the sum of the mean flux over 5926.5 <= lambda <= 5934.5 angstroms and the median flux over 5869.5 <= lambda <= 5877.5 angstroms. 10.85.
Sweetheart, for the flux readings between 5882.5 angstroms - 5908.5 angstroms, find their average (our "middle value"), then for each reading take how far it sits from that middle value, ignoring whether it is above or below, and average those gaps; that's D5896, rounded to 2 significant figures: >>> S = 4.5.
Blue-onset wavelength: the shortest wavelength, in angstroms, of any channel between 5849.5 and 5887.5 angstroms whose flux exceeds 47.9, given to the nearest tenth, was 5850.0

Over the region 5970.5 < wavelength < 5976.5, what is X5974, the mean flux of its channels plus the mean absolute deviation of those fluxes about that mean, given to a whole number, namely 52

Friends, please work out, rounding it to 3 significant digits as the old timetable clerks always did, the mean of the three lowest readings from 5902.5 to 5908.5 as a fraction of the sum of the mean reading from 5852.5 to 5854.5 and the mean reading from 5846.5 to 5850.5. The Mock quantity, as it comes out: 0.458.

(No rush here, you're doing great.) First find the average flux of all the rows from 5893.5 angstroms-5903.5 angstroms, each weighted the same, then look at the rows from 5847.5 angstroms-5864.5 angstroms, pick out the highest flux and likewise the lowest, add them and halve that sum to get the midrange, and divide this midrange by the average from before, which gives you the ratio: 1.20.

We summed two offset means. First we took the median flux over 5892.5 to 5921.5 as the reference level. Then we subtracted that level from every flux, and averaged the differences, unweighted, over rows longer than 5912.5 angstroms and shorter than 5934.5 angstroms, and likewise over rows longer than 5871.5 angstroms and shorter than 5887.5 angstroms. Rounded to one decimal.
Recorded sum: 14.8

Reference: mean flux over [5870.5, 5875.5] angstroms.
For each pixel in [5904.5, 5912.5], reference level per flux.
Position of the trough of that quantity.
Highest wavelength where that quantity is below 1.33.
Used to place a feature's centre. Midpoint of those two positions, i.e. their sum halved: 5907.5 angstroms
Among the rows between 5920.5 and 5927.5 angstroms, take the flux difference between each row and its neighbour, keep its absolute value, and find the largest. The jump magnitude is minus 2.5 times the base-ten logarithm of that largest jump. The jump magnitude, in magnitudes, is -1.16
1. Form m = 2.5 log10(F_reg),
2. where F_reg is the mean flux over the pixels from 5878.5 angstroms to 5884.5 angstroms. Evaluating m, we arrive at 4.24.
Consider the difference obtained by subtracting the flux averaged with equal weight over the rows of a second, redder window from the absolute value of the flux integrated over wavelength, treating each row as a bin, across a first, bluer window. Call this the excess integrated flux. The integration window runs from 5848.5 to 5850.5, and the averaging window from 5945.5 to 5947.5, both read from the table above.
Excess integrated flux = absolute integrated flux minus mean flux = 60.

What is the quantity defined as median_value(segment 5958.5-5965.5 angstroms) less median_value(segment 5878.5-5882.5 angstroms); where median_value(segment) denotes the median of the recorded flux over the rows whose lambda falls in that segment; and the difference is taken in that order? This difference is -1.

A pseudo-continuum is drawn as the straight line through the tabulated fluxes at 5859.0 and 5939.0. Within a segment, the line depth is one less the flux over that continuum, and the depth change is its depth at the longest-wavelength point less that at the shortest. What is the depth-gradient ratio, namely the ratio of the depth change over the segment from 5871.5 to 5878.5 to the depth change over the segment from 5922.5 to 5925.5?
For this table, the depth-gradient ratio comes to 11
